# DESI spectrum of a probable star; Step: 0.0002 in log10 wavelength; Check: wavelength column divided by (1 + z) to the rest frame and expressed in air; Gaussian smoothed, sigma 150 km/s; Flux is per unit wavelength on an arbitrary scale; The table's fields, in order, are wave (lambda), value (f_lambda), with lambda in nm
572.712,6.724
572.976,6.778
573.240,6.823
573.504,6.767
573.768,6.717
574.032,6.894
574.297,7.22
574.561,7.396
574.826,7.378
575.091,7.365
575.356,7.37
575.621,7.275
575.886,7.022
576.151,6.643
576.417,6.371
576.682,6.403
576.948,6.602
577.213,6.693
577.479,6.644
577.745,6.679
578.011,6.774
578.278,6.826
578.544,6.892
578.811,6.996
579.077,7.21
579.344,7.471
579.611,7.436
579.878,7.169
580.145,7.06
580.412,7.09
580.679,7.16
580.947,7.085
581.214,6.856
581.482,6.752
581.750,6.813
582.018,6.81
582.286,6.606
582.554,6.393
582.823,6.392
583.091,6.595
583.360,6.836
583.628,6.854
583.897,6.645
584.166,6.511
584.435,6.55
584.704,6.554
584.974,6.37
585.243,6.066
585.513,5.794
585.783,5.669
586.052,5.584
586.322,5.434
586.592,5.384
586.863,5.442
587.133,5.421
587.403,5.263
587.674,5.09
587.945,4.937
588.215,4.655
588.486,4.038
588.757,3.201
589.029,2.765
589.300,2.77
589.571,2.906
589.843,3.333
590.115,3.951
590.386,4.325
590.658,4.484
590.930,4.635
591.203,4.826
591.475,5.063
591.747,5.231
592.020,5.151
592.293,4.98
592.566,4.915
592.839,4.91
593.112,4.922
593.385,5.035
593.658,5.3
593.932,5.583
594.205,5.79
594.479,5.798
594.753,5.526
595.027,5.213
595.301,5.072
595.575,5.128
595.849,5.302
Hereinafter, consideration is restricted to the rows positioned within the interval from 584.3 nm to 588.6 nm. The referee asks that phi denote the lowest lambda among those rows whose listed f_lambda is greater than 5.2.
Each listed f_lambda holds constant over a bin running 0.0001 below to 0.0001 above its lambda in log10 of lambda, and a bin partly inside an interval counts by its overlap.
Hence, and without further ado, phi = 584.435 nm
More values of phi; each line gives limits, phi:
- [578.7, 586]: 578.811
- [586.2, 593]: 586.322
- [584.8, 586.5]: 584.974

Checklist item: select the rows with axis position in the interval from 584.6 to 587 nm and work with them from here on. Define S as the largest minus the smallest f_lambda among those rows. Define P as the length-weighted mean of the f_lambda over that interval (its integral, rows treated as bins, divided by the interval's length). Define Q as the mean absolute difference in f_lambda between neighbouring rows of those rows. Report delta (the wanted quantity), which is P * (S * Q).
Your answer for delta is 1.0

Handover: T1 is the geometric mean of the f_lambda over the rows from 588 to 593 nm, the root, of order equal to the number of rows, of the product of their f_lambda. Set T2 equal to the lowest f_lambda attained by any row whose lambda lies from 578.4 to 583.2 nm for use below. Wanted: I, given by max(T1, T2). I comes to 6.4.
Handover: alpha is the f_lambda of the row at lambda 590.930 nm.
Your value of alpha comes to 4.635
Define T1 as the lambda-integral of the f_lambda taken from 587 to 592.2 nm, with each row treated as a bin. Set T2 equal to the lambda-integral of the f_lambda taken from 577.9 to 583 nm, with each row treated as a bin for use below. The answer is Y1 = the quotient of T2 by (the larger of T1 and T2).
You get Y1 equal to 1.00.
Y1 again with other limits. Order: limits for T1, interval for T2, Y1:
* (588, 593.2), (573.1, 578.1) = 1.00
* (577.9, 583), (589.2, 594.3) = 0.67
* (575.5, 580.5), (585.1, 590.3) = 0.69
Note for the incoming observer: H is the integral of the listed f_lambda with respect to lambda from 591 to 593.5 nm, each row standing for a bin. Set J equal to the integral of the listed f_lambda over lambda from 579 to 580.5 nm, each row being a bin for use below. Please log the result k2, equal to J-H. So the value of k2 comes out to -2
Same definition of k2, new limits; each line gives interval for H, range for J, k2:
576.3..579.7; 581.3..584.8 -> 0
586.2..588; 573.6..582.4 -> 52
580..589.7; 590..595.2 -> -30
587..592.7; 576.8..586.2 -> 38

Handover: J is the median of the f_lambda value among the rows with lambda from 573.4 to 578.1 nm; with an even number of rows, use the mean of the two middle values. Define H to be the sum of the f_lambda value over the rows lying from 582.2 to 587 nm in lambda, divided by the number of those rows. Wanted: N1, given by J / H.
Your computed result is 1.09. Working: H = 6.20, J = 6.8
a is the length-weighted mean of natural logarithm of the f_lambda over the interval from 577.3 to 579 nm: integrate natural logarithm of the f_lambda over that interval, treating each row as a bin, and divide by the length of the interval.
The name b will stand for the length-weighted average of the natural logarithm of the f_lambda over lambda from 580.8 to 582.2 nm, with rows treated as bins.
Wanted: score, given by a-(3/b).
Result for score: 0.36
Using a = 1.92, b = 1.92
